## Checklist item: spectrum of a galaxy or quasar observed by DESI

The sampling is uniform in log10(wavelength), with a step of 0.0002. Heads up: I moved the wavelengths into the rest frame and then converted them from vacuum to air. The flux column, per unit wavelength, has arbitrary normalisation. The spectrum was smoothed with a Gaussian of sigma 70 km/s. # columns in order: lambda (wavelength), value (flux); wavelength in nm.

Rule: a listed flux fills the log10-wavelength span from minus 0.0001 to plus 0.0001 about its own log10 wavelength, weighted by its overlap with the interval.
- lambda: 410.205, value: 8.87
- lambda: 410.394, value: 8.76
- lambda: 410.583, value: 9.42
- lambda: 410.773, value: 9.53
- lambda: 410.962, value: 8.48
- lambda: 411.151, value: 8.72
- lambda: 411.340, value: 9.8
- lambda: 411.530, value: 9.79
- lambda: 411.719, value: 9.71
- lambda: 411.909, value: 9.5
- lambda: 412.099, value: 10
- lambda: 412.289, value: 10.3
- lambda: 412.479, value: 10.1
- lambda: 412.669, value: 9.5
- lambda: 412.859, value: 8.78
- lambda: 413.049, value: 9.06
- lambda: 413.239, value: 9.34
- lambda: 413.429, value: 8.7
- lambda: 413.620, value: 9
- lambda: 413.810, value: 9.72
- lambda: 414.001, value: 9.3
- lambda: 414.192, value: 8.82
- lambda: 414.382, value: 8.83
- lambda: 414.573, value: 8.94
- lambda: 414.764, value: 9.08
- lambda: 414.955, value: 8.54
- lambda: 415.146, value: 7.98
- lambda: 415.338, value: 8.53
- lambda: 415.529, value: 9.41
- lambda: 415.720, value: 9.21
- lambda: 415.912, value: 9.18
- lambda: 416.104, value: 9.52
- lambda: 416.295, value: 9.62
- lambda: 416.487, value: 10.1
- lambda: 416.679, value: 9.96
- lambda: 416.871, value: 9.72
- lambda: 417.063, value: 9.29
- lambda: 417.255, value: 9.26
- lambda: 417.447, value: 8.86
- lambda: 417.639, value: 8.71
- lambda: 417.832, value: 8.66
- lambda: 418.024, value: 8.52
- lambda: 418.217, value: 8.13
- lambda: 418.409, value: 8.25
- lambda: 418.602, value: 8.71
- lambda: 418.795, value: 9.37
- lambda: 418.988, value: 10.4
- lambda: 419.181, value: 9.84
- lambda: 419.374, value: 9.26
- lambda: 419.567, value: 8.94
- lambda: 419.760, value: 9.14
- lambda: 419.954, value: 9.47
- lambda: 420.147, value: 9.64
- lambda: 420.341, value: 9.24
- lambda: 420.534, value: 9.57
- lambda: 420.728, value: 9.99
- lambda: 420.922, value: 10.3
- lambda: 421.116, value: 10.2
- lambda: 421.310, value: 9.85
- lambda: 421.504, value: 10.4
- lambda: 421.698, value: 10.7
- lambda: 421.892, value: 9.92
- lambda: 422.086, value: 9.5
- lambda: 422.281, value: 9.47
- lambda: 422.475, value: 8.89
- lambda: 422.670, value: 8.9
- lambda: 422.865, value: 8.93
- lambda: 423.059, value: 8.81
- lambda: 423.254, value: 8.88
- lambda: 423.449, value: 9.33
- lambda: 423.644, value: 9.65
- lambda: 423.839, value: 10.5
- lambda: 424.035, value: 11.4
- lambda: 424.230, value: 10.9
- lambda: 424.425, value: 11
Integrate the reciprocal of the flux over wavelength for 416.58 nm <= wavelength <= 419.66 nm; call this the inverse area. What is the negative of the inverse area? -0.339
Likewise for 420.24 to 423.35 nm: -0.325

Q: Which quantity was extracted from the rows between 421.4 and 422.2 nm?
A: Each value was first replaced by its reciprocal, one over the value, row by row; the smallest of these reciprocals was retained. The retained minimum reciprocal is 0.093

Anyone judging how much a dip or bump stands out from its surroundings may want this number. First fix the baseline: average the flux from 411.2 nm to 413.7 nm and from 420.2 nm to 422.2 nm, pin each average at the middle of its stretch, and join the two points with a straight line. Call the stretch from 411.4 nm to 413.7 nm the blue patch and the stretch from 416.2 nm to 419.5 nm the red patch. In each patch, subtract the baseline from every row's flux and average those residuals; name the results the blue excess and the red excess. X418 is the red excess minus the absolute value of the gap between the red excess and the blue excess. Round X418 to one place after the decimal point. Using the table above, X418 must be -1.1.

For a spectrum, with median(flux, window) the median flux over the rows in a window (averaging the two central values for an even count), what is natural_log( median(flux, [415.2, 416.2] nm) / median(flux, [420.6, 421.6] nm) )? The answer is -0.102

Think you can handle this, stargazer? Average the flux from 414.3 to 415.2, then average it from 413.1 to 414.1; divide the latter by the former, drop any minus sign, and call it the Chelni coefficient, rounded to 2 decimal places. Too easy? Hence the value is 1.06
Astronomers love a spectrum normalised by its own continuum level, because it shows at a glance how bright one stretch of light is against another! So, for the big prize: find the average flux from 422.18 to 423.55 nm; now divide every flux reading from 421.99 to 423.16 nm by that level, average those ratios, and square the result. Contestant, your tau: 1.01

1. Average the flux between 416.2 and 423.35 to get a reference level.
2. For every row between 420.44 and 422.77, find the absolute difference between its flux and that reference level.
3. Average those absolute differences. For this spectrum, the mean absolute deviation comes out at 0.58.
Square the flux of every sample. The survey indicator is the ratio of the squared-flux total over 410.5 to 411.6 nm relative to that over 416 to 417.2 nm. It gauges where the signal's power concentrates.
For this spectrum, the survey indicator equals 0.92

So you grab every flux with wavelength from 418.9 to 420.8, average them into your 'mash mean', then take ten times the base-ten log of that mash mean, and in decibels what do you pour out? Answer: 9.80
